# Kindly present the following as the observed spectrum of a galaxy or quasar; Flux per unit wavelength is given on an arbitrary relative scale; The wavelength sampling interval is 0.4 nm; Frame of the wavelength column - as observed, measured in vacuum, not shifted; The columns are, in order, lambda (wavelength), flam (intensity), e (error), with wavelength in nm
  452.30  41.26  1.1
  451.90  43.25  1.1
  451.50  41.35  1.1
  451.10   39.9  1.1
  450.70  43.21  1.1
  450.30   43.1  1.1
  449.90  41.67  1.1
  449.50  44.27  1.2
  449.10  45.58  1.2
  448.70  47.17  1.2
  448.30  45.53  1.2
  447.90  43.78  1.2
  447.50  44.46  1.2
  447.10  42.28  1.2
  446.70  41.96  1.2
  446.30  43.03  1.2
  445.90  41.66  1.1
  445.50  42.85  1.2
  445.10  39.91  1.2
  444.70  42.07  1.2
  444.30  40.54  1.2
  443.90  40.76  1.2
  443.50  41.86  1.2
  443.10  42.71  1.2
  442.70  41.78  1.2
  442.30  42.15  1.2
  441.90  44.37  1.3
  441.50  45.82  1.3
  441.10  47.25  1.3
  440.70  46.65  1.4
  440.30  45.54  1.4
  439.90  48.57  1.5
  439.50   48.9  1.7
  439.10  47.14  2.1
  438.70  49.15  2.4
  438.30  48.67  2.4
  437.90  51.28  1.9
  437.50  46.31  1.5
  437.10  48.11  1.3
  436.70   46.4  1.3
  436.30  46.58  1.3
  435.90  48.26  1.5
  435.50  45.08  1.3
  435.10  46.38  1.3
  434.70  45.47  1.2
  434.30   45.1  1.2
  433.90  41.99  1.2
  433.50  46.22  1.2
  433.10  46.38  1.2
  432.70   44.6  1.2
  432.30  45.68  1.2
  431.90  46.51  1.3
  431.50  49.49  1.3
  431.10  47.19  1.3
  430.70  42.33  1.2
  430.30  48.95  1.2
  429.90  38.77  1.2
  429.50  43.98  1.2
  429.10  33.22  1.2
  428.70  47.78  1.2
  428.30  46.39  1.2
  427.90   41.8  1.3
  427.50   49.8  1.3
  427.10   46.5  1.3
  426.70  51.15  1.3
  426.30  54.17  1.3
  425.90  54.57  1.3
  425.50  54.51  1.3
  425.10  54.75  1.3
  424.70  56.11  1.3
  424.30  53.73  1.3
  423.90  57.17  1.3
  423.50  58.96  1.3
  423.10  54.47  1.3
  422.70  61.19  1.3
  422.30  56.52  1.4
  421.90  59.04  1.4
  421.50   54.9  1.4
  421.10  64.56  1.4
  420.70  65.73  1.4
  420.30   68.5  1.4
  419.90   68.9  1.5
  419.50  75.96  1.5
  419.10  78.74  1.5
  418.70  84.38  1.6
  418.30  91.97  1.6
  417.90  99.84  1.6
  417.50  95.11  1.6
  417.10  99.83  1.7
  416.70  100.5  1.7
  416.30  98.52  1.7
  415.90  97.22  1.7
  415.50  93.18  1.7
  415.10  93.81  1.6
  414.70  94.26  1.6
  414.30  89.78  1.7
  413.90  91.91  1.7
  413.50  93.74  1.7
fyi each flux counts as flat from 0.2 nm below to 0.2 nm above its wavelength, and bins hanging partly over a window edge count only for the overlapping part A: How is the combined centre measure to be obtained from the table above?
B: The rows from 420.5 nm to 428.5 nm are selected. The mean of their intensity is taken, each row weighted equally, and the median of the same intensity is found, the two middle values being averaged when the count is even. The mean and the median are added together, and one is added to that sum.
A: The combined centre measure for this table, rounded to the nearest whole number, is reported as 110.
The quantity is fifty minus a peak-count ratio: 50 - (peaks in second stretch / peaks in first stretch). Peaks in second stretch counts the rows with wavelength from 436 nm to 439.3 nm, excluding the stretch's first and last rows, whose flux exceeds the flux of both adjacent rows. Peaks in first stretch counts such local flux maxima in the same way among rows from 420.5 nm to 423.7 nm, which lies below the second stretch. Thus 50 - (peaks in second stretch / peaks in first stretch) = 48.5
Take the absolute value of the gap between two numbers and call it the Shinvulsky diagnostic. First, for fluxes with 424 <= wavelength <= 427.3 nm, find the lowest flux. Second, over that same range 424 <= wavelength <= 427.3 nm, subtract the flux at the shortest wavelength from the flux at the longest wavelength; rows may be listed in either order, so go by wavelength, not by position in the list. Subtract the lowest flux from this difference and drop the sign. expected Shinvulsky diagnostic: 54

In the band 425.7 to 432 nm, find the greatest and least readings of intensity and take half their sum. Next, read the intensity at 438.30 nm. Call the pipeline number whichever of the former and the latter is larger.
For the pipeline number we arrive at 49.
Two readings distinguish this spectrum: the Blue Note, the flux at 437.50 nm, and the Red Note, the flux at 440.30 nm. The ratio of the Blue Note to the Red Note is 1.02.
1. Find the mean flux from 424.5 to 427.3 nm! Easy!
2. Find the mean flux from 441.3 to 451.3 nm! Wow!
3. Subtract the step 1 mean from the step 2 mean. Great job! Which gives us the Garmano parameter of -10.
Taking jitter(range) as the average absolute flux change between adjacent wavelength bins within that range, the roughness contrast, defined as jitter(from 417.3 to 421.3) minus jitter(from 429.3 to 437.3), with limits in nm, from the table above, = 1.67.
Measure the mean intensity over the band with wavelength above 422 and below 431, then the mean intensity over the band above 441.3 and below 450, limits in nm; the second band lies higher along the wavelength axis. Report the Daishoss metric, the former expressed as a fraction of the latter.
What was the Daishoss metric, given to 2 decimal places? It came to 1.17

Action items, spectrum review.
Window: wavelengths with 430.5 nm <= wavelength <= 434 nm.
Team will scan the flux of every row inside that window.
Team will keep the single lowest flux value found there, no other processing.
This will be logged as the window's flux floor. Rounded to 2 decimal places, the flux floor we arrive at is 41.99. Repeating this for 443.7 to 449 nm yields 39.91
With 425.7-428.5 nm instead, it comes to 41.80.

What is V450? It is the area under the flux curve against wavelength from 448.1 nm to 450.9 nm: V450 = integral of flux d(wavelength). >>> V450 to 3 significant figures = 124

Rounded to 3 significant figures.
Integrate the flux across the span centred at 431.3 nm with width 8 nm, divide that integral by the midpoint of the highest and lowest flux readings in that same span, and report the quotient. 8.65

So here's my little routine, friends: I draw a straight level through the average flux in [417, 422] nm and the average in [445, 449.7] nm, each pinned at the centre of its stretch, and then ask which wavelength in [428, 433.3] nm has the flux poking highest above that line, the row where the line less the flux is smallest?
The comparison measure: 431.50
